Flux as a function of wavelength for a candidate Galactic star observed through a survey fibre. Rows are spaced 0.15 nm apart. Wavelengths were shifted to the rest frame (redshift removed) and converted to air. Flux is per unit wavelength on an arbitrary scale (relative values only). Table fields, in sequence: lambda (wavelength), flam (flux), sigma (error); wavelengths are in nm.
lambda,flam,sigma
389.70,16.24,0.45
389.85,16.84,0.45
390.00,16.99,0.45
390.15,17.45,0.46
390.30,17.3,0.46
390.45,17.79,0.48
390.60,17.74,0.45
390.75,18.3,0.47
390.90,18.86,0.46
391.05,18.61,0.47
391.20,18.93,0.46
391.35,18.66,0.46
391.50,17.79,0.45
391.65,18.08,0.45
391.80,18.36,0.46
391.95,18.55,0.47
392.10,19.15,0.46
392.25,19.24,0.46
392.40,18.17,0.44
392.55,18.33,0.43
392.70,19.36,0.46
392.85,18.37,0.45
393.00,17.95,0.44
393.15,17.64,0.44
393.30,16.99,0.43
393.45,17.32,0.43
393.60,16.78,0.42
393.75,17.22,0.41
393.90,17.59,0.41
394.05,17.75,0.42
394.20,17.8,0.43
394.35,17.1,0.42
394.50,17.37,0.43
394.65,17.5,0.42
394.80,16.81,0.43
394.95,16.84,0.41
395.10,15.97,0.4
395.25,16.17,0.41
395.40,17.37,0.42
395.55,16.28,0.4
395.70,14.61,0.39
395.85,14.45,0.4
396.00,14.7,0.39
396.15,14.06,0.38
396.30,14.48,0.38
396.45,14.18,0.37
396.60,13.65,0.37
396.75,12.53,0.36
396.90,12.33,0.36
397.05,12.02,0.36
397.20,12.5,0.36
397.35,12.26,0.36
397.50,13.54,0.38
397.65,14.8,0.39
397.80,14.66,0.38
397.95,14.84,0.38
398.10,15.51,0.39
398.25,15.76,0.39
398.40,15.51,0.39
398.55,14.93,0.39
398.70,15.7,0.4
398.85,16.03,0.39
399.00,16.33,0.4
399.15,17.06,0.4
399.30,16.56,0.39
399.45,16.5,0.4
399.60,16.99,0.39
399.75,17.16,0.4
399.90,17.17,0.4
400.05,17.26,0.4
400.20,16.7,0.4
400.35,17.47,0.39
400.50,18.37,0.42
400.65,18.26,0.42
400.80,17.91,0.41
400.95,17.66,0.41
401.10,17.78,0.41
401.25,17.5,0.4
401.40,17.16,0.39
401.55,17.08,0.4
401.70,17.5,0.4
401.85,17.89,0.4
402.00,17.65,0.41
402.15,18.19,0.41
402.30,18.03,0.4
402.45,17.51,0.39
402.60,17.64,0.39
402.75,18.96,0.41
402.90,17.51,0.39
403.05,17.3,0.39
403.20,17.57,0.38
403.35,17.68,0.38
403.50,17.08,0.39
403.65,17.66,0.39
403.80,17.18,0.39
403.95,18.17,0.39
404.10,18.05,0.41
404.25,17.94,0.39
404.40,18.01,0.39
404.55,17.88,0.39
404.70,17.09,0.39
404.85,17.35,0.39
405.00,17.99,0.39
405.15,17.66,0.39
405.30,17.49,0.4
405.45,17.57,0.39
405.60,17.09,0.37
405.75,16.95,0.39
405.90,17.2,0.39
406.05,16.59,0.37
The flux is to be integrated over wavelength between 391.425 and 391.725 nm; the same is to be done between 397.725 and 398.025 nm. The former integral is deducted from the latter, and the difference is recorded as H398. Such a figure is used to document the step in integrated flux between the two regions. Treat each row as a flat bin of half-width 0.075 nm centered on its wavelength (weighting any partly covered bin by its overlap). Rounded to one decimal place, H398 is -1.0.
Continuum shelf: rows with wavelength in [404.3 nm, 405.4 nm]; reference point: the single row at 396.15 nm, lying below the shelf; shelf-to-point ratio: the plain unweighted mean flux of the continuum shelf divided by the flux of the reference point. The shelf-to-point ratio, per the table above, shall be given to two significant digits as 1.3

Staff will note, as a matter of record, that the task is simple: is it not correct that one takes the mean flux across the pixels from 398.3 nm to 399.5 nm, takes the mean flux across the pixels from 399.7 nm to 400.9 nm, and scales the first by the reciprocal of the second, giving 0.92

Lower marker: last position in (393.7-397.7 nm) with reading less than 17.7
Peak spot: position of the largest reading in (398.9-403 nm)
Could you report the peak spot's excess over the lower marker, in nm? 5.10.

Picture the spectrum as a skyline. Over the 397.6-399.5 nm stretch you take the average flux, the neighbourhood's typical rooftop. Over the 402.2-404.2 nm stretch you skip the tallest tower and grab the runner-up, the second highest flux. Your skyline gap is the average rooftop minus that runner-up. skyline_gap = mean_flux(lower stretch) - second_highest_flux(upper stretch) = -2.5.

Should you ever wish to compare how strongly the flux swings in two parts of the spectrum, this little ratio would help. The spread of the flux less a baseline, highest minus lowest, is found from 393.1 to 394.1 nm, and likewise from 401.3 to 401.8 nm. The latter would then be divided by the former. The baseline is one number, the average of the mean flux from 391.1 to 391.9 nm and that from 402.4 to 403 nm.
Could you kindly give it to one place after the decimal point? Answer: 0.4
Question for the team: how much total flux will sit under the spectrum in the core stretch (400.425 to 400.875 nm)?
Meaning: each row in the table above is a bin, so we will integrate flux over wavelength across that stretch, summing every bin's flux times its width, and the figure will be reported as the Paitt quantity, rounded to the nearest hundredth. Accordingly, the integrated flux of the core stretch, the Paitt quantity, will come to 8.18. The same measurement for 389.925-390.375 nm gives 7.76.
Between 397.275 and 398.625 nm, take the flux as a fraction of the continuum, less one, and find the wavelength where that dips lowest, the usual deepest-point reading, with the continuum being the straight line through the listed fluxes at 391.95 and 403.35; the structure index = 397.35 nm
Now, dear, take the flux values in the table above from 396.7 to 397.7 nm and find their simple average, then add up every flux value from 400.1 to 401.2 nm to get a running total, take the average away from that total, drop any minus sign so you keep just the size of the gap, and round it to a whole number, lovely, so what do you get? 111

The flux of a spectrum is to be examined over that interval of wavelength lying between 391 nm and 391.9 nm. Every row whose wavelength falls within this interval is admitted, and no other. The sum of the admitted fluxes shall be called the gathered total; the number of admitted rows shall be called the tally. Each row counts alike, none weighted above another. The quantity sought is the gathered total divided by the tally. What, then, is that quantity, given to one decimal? 18.4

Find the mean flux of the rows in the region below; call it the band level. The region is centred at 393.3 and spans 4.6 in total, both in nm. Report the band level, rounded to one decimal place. 17.7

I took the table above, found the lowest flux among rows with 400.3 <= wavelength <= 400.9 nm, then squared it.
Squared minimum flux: 305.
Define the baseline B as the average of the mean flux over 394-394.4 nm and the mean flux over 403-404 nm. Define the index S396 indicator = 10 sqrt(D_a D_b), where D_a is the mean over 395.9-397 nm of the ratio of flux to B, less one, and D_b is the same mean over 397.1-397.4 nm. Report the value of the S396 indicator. 2.5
